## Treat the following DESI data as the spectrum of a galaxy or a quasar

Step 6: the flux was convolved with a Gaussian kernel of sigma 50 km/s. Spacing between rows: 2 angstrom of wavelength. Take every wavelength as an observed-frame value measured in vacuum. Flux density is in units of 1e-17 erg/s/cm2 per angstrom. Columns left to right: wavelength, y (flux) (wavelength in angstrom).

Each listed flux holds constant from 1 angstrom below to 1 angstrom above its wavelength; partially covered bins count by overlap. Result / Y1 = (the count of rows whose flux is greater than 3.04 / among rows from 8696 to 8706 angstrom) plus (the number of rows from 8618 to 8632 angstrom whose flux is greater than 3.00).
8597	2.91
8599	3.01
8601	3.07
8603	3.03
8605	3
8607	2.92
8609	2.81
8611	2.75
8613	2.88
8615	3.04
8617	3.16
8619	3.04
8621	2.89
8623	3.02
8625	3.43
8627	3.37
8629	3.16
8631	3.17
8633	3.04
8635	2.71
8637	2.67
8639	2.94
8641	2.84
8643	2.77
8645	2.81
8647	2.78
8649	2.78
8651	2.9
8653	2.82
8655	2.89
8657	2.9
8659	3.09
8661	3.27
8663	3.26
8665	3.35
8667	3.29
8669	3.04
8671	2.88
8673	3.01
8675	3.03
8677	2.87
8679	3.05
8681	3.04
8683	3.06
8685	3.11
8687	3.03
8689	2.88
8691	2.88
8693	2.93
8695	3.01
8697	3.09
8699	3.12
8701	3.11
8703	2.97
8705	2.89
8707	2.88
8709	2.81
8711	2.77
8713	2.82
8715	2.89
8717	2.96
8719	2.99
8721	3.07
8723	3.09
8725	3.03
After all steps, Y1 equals 9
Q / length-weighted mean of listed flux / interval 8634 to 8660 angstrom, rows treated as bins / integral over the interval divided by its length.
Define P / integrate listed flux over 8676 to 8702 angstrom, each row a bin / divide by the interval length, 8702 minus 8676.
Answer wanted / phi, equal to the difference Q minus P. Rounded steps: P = 3.01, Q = 2.84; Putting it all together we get -0.18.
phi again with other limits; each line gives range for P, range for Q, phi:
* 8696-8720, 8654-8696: 0.10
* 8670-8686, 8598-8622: -0.04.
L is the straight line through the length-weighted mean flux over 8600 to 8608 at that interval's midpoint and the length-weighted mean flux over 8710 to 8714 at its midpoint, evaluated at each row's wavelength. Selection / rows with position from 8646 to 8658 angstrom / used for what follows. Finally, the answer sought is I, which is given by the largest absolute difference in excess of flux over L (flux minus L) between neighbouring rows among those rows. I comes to 0.12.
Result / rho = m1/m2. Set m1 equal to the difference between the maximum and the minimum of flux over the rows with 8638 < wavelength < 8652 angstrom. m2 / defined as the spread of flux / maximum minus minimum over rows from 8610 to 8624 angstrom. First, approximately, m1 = 0.17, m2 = 0.4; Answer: 0.41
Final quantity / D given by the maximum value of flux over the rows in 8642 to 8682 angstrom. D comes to 3.35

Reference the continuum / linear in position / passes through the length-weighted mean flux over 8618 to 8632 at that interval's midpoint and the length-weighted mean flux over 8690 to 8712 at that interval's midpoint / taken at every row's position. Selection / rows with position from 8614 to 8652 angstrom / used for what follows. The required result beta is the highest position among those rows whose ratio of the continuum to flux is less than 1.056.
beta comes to 8633 angstrom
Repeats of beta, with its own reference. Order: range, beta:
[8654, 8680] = 8679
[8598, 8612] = 8601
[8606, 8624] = 8623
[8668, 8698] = 8697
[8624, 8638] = 8633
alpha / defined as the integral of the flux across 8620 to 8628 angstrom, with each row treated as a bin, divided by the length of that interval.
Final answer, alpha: 3.18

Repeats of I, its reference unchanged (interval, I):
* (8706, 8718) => 0.07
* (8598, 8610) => 0.11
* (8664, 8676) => 0.25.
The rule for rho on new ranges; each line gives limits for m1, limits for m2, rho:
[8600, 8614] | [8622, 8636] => 0.44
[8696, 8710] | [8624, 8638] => 0.41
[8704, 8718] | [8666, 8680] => 0.45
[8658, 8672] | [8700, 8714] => 1.38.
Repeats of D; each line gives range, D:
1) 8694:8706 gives 3.12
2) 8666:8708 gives 3.29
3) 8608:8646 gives 3.43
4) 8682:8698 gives 3.11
